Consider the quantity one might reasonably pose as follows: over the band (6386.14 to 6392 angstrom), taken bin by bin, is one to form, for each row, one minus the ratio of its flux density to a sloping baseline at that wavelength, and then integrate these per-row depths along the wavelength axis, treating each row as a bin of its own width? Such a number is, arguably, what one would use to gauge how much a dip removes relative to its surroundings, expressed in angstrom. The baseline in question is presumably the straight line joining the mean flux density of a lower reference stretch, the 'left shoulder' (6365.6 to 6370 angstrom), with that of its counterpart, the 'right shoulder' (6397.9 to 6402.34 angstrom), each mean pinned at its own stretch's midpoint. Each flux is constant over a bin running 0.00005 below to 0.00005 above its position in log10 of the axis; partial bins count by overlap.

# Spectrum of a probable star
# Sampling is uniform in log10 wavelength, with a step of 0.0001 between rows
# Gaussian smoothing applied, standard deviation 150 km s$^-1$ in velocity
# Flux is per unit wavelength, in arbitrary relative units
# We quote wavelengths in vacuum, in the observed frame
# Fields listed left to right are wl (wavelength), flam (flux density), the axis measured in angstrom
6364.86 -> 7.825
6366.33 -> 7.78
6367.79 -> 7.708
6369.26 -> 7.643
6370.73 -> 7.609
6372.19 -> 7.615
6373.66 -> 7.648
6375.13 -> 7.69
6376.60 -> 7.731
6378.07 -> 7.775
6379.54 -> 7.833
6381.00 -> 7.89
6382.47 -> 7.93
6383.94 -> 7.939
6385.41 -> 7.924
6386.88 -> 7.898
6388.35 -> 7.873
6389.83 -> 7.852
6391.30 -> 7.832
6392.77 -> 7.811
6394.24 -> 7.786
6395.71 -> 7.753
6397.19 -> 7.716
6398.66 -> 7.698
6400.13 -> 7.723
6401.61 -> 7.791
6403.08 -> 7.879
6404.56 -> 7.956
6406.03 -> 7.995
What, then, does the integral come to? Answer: -0.10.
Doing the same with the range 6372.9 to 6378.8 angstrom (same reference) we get 0.00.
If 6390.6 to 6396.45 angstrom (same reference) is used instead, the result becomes -0.05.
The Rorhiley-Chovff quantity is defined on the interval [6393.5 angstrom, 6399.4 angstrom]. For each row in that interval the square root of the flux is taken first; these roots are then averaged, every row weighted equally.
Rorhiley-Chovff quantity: 2.78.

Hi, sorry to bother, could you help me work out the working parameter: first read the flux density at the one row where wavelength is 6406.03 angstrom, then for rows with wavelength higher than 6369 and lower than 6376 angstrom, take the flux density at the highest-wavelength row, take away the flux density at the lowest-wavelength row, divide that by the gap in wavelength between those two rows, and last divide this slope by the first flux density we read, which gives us 0.0010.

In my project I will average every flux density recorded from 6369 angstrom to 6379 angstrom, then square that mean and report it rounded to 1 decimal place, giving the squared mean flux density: 58.9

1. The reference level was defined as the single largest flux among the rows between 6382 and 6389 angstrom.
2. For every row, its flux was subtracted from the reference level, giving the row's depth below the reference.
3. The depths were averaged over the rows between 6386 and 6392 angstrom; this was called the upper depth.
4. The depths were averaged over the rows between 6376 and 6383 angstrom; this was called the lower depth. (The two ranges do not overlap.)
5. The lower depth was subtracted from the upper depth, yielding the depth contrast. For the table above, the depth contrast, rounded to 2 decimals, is -0.03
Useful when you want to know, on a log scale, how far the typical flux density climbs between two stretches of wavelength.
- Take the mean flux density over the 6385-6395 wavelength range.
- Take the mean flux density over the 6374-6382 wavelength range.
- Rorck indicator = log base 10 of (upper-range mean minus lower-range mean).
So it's -1.2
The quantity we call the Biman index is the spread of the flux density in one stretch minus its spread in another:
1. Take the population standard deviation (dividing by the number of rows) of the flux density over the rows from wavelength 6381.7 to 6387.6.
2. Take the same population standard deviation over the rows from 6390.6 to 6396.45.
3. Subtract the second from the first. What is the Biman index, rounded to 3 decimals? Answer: -0.014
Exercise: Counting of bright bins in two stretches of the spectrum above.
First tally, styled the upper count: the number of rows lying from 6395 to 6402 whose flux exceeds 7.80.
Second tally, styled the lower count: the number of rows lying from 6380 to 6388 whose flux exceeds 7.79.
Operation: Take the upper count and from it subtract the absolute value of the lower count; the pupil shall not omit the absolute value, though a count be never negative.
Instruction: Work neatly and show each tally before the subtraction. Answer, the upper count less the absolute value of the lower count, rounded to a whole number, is -5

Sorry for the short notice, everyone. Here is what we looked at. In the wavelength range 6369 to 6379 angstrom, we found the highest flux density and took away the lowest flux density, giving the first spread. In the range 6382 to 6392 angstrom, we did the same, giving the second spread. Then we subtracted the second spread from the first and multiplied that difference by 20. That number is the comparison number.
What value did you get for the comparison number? 1.2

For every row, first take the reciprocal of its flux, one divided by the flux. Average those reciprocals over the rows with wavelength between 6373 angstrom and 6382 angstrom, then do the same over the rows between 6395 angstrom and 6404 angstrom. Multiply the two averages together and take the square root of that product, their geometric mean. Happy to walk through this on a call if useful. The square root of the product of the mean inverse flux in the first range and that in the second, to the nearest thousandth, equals 0.129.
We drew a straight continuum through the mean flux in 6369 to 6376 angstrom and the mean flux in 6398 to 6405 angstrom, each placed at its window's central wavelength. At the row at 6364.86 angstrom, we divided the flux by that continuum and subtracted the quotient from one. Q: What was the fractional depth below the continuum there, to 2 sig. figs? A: -0.030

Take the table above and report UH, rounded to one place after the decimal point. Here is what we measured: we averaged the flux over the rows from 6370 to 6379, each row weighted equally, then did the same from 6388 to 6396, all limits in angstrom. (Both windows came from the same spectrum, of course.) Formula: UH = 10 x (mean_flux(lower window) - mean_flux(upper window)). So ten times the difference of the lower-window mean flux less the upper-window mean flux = -1.4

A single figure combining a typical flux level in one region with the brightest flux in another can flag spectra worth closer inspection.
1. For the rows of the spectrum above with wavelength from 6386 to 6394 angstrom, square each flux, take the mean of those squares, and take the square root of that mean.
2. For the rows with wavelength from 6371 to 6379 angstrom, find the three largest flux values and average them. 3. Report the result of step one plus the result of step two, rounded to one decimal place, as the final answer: 15.6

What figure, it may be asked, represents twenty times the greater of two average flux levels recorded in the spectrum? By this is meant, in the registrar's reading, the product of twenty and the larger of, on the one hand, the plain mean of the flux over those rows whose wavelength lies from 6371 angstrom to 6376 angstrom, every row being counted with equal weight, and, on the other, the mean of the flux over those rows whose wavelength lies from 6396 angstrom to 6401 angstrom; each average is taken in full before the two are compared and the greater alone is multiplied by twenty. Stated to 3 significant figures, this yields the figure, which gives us 154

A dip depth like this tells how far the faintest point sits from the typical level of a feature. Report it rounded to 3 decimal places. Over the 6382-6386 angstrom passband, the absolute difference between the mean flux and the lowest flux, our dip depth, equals 0.007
